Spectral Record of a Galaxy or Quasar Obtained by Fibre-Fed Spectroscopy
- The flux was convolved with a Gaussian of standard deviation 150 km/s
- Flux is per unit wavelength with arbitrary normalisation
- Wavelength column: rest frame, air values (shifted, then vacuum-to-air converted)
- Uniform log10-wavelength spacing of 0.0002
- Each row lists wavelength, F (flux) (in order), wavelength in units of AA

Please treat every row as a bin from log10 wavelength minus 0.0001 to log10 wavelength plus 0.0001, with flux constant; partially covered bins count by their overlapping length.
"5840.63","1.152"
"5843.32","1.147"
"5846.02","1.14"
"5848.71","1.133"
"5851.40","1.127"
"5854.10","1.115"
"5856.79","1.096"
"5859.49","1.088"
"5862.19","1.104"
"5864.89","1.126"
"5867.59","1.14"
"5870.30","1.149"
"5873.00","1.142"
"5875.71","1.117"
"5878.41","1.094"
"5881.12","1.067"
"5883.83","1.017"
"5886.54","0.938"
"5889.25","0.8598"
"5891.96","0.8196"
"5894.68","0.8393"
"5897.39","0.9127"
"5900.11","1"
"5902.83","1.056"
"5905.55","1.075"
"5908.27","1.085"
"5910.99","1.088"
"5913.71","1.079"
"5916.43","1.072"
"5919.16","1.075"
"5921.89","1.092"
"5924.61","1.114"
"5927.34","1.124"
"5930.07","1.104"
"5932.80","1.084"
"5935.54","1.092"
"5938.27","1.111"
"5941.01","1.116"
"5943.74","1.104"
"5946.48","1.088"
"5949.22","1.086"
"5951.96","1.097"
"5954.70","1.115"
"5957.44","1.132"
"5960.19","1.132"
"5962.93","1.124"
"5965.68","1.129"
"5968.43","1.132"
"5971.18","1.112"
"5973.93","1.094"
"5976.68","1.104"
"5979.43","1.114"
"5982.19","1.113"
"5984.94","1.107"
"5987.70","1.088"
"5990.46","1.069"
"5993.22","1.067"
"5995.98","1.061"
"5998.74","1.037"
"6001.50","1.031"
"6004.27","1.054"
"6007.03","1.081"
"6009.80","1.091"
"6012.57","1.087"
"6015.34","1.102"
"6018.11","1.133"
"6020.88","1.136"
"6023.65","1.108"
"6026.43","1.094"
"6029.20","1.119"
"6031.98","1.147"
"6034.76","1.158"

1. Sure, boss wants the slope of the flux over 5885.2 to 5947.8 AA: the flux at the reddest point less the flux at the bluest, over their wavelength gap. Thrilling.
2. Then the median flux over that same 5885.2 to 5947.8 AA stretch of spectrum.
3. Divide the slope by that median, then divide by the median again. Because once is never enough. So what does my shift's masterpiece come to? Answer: 0.0021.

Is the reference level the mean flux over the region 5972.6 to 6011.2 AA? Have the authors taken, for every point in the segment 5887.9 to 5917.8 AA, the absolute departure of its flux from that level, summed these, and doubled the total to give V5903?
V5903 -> 2.0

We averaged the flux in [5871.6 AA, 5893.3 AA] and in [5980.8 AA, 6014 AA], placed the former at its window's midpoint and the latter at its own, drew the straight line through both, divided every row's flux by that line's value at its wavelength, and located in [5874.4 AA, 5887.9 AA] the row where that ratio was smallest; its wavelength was 5886.54 AA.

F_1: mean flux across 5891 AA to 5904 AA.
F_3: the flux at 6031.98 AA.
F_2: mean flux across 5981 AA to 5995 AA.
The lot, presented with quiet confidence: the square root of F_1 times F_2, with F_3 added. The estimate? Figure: 2.15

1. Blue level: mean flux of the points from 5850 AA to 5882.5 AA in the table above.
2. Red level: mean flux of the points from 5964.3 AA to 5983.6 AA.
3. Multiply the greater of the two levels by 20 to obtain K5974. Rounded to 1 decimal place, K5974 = 22.3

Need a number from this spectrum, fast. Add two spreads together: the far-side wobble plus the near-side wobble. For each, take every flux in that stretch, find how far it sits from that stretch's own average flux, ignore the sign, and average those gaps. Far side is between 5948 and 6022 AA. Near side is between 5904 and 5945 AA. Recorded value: 0.038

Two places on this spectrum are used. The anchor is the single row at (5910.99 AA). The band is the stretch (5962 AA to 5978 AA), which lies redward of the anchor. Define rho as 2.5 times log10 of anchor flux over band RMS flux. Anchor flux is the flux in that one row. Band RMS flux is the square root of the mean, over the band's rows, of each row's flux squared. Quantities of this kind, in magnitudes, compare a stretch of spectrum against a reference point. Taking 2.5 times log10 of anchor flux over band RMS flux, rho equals -0.028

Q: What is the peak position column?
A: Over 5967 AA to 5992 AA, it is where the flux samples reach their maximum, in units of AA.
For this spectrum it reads 5968.43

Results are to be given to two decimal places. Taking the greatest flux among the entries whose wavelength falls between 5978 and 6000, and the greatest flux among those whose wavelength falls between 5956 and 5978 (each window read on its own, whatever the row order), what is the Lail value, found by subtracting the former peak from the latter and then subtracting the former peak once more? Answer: -1.10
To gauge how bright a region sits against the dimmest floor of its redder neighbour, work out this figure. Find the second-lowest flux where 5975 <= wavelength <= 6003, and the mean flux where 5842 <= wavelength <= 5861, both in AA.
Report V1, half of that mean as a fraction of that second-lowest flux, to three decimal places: 0.540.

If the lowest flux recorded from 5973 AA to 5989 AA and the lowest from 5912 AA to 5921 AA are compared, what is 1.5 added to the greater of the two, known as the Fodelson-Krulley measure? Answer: 2.59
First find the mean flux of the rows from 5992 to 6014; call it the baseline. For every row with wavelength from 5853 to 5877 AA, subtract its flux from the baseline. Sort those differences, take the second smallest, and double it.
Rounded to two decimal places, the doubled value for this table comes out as -0.16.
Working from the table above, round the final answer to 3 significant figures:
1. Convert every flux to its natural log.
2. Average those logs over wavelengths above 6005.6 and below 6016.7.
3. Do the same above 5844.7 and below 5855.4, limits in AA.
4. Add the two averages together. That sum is 0.207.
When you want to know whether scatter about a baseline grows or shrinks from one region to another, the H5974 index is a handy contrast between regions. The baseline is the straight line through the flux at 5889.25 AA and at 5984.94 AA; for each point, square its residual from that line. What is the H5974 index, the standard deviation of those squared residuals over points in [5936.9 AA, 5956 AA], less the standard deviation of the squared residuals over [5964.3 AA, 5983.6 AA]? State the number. 0.002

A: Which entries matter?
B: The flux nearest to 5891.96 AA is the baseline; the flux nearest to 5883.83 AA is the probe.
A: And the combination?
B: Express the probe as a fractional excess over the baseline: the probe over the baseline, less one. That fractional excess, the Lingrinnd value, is 0.24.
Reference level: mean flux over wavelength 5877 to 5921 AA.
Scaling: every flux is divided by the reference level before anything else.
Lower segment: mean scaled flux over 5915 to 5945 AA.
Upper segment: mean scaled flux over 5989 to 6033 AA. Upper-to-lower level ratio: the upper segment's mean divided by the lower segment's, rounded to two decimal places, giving 0.99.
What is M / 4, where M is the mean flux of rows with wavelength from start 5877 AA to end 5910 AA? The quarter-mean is 0.245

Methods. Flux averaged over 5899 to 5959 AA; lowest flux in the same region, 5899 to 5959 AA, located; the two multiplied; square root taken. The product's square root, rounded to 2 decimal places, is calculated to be 1.04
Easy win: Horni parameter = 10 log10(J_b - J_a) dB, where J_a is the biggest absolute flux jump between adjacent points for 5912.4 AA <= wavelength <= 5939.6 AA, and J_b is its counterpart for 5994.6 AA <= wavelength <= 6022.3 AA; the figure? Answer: -20.5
